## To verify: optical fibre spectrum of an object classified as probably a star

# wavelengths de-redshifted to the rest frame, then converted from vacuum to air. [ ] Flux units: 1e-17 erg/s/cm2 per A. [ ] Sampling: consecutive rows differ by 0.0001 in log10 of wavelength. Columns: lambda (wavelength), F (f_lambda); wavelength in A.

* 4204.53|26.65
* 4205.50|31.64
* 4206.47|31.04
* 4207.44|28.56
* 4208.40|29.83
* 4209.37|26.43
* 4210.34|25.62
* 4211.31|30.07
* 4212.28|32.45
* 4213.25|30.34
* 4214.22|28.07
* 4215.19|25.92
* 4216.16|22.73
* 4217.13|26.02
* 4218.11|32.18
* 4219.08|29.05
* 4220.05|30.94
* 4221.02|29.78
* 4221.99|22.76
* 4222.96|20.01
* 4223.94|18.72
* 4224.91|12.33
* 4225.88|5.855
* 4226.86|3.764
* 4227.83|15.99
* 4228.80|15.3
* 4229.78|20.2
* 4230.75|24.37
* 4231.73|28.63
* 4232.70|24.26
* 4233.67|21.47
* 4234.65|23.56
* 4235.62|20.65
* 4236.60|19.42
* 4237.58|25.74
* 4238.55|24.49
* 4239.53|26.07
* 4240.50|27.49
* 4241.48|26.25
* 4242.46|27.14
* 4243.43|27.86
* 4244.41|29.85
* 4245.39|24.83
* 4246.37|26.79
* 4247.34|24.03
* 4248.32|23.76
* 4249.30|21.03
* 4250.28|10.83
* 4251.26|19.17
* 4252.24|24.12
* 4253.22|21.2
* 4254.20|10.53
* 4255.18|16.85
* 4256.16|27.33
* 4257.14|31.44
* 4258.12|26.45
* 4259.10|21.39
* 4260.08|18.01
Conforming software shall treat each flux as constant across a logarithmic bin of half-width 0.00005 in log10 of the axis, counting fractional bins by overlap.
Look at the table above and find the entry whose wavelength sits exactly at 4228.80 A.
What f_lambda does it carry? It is 15.3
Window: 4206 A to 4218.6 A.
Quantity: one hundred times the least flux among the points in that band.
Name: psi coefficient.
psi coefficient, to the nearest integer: 2273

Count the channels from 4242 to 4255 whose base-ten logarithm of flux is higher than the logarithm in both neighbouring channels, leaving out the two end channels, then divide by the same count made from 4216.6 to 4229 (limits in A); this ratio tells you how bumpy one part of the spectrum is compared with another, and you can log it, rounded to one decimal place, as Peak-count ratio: 1.0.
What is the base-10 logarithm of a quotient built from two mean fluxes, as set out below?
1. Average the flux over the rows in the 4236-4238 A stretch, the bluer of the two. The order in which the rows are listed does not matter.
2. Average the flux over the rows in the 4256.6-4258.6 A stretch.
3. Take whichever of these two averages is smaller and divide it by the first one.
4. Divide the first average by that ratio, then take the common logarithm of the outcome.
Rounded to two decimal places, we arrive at 1.35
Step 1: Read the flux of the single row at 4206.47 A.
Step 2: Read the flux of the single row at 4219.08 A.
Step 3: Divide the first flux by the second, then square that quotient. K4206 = 1.14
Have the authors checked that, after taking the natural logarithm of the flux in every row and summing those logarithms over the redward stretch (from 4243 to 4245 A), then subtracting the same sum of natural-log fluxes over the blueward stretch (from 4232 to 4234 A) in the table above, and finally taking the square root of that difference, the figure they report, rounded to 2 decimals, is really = 0.68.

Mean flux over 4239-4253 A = 24.2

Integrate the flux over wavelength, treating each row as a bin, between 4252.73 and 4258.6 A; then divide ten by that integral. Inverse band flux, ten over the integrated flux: 0.076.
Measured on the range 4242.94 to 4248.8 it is 0.065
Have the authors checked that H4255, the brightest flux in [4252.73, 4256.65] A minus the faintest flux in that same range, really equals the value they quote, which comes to 17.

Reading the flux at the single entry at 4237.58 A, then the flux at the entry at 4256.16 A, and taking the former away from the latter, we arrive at 1.6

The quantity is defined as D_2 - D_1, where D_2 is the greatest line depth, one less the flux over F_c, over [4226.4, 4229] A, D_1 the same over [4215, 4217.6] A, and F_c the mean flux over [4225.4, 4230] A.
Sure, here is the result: 1.6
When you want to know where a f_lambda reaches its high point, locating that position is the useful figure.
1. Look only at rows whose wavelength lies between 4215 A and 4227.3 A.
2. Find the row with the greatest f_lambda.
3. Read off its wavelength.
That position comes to 4218.11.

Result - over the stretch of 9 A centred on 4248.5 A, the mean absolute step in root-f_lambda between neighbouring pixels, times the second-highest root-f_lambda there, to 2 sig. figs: 2.7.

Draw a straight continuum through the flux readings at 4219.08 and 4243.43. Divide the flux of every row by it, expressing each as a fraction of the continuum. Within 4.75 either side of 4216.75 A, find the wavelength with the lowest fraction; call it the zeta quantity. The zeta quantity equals 4216.16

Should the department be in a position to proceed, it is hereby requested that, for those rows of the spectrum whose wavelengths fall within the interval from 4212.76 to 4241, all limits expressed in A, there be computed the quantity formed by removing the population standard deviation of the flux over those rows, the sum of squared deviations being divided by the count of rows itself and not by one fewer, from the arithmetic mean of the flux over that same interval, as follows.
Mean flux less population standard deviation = 16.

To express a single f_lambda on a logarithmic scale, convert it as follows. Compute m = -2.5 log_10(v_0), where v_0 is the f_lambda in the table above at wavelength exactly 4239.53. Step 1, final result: -3.54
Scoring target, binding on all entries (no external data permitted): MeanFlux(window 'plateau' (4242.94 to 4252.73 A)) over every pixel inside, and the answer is 23.2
